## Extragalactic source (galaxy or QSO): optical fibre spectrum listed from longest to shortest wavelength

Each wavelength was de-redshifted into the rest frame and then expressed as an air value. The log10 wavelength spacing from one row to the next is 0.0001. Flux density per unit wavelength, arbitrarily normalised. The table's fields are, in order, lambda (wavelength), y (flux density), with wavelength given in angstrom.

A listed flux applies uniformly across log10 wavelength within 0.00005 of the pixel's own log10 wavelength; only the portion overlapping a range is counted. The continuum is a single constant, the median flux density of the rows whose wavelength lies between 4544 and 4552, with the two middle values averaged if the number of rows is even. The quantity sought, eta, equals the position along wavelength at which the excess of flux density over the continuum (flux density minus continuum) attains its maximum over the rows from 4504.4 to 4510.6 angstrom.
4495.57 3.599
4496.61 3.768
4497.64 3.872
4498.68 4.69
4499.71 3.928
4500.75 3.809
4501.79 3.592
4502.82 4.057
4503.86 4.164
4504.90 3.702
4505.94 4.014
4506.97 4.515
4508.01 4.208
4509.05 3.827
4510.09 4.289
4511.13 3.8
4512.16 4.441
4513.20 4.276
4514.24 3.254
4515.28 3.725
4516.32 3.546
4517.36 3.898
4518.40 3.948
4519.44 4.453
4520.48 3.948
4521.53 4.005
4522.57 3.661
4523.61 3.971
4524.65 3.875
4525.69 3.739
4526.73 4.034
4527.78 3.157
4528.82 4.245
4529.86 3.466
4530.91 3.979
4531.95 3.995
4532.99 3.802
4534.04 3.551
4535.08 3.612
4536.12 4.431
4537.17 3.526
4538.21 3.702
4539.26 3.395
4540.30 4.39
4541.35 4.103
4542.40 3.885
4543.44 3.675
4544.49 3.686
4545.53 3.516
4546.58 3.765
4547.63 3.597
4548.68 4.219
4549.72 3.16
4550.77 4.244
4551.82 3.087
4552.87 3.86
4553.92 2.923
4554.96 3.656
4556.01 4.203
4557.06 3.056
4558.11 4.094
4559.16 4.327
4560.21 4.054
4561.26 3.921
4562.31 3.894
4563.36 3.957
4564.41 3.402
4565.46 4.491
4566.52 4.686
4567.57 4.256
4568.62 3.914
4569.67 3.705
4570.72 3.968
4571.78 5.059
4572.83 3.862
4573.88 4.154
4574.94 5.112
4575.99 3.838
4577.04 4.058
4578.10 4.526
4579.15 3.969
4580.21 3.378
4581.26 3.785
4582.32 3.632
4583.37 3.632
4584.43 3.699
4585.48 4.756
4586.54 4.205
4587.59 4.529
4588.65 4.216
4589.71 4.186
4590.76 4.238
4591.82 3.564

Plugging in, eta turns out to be 4506.97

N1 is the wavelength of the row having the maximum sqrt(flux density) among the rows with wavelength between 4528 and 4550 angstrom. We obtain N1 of 4536.12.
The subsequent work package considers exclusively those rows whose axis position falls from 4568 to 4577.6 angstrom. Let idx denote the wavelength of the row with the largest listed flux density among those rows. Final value 4574.94 angstrom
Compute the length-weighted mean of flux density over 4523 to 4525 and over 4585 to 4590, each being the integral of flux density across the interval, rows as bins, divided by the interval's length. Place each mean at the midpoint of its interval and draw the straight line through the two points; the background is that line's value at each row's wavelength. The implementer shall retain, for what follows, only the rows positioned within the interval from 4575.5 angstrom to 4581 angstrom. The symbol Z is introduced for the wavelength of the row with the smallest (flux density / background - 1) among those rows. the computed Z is 4580.21 angstrom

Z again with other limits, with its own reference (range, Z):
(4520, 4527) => 4522.57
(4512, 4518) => 4514.24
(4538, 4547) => 4539.26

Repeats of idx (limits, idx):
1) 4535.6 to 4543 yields 4536.12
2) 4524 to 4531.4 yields 4528.82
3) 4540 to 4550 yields 4540.30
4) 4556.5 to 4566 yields 4565.46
